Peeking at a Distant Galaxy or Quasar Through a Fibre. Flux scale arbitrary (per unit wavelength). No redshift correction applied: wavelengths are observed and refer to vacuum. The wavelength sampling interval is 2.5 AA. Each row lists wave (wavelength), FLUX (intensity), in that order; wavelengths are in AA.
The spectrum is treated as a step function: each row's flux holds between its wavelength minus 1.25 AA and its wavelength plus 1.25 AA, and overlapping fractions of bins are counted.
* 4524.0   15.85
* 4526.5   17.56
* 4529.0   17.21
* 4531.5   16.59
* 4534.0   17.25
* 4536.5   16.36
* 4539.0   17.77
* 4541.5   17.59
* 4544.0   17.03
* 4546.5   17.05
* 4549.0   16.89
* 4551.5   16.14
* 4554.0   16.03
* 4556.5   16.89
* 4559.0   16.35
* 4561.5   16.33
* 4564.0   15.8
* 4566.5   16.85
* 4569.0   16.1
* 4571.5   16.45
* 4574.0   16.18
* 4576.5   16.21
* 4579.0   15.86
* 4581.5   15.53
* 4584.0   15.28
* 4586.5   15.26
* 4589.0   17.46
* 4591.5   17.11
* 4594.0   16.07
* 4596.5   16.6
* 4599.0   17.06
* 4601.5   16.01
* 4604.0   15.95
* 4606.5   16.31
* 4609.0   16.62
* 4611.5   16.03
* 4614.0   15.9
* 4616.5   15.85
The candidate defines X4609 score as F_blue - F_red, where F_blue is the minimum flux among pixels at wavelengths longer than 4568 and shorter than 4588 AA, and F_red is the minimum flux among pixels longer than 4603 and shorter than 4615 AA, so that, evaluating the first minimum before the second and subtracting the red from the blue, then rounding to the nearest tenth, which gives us -0.6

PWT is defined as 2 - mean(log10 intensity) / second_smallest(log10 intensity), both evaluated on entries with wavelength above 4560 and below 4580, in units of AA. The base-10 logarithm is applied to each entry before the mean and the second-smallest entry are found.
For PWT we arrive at 0.992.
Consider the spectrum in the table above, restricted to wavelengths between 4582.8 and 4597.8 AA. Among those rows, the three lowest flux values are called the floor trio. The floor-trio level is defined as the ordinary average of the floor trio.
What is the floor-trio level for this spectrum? 15.5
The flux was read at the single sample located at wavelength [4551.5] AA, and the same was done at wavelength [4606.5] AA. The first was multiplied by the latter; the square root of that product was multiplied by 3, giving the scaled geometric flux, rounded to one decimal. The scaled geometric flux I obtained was 48.7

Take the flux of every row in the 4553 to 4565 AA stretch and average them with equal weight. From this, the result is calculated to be 16.3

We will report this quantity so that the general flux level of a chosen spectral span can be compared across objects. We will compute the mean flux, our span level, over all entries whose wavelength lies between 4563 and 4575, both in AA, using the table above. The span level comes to 16.3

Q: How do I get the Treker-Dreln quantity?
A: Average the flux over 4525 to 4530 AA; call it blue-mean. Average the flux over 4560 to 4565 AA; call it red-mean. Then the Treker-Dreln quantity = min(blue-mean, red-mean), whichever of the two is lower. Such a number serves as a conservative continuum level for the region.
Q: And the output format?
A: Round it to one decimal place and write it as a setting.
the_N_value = 16.1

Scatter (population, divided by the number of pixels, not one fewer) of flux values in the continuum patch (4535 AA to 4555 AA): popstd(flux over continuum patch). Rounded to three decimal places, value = 0.600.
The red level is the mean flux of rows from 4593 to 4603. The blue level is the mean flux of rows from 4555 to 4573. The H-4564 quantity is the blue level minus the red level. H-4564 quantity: -0.04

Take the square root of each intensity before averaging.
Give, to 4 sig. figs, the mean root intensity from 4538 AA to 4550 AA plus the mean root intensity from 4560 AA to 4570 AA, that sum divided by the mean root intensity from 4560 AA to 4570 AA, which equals 2.030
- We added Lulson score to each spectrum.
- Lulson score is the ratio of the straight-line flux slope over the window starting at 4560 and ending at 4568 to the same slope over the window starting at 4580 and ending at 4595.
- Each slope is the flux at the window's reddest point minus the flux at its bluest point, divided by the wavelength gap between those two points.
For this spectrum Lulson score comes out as 2.4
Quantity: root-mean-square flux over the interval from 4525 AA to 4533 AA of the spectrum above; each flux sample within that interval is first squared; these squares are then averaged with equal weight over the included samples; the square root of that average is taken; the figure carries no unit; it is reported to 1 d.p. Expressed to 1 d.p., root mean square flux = 17.1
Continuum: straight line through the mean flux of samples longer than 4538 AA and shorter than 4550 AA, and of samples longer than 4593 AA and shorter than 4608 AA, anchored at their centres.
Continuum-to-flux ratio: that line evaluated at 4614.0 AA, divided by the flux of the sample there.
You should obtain 1.01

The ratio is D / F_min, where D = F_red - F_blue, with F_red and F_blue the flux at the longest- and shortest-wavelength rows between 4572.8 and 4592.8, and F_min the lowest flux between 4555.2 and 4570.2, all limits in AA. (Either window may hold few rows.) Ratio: 0.06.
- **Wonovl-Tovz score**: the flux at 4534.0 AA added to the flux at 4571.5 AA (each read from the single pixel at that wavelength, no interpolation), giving 33.7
